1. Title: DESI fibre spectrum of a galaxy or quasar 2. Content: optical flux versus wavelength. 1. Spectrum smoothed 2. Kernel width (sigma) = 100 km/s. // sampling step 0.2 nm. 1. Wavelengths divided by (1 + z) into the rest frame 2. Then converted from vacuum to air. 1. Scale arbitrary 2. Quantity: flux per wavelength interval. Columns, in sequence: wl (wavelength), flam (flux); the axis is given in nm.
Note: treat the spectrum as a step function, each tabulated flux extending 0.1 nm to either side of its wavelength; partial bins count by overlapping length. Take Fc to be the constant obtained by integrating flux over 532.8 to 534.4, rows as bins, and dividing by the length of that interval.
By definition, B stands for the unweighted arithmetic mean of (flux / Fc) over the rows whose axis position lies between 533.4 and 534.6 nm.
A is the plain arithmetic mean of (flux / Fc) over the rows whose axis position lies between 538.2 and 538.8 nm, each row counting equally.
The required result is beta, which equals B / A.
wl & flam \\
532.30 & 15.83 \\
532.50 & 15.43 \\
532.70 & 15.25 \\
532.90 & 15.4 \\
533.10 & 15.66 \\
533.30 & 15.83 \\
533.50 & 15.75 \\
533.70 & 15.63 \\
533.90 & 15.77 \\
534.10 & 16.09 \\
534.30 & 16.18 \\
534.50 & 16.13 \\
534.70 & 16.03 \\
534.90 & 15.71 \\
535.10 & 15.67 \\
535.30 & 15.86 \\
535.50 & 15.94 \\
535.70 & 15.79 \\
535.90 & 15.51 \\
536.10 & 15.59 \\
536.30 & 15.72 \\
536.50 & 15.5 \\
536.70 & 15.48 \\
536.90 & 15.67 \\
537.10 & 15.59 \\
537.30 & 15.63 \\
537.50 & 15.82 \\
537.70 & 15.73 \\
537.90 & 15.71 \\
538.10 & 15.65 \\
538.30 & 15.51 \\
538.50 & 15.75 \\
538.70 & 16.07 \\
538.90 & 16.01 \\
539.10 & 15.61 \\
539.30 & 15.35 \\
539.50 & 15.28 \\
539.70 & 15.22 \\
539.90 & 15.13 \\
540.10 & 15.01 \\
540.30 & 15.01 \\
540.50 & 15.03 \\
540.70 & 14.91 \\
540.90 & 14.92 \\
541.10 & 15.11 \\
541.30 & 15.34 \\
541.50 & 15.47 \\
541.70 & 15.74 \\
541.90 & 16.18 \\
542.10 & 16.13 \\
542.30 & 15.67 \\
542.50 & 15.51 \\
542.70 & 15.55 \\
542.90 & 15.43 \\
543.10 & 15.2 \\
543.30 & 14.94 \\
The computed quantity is 1.01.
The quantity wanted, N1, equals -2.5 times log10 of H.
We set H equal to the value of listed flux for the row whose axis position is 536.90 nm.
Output -2.99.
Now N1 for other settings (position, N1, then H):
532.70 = -2.96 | 15.25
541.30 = -2.96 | 15.34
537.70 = -2.99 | 15.73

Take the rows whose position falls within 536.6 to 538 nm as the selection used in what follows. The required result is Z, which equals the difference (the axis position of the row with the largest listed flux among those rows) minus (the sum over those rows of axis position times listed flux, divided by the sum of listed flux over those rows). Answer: 0.20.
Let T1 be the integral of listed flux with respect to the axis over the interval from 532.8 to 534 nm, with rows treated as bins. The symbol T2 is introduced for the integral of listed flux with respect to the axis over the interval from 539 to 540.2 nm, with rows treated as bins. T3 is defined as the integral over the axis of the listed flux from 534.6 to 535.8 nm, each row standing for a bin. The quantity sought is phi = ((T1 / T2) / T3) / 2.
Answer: 0.0270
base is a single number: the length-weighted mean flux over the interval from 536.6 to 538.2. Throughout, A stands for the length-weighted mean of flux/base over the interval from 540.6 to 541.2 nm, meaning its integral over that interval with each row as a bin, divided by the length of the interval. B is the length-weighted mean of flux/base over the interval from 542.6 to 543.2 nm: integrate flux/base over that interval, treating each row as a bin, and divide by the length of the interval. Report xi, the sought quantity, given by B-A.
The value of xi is 0.03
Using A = 0.96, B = 0.98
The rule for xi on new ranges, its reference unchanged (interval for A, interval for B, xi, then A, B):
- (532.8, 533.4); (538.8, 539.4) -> 0.00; 1.00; 1.00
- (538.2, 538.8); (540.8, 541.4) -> -0.04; 1.01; 0.97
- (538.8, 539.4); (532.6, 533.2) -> -0.01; 1.00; 0.99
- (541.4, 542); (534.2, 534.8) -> 0.02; 1.01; 1.03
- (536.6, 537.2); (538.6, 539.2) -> 0.02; 0.99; 1.02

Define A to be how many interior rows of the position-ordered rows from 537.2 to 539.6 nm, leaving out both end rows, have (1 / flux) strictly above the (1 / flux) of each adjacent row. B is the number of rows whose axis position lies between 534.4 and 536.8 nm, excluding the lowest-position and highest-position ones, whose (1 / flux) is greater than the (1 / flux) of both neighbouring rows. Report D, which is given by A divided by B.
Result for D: 0.5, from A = 1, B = 2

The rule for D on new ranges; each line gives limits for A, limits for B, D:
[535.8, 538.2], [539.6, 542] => 2.0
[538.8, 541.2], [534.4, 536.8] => 0.5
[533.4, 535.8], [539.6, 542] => 2.0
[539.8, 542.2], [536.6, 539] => 0.5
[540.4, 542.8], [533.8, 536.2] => 1.0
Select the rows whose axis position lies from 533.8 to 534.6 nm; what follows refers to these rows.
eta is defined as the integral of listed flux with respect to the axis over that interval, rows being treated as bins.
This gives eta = 13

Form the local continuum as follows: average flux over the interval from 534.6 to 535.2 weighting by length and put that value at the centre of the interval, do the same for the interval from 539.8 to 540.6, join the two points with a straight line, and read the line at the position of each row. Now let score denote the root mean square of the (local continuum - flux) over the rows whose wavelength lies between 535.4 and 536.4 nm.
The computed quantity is 0.14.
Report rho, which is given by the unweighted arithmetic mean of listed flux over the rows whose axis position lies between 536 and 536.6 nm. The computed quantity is 15.6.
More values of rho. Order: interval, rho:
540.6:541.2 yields 15.0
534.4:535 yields 16.0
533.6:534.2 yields 15.8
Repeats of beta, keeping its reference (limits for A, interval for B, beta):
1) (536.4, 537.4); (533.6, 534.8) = 1.03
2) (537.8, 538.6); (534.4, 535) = 1.02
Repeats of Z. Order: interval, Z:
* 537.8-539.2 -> 0.20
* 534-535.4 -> -0.40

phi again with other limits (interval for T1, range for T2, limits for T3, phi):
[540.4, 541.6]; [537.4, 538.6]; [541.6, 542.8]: 0.0254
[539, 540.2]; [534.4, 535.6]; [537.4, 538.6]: 0.0255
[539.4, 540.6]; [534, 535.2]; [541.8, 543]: 0.0250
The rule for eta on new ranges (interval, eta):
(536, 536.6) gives 9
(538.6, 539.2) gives 10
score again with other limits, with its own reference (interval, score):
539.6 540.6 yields 0.06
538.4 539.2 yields 0.64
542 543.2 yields 0.91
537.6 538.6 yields 0.34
